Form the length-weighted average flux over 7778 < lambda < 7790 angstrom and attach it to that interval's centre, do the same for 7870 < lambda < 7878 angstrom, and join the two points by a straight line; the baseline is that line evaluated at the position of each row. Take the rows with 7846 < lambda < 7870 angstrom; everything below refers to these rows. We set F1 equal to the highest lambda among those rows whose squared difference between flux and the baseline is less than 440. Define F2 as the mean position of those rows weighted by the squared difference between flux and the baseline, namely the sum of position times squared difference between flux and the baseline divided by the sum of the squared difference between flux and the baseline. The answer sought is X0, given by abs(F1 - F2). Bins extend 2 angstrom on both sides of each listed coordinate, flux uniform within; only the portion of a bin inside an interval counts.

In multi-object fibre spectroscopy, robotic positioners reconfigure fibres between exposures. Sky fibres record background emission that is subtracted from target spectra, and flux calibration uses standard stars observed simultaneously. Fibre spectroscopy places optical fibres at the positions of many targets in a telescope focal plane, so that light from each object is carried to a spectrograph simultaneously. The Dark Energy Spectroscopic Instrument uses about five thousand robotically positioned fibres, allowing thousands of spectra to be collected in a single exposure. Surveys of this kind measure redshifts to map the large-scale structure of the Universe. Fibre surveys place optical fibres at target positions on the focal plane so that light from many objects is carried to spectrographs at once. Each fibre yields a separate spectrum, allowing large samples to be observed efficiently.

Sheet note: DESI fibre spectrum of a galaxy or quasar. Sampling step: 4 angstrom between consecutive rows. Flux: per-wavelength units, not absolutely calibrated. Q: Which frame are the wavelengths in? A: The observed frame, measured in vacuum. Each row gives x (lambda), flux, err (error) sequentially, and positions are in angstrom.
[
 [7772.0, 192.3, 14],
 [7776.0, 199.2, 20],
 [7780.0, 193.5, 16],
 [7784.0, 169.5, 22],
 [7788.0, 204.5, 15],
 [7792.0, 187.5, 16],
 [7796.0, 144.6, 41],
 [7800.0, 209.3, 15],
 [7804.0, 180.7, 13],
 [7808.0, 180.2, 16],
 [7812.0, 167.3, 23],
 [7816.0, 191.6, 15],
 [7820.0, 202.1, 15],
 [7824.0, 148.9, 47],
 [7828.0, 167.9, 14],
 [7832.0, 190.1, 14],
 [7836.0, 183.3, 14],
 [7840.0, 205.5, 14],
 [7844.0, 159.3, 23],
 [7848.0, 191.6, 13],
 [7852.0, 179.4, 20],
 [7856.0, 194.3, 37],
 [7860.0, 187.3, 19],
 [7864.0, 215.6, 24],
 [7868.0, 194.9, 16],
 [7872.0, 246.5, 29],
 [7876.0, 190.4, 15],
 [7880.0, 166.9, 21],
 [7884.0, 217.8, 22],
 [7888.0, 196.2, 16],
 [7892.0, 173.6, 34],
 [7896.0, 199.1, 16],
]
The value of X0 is 7.4 angstrom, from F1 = 7864.0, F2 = 7856.6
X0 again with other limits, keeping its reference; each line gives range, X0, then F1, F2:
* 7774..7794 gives 8.6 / 7792.0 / 7783.4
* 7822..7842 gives 13.3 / 7840.0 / 7826.7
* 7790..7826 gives 9.3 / 7820.0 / 7810.7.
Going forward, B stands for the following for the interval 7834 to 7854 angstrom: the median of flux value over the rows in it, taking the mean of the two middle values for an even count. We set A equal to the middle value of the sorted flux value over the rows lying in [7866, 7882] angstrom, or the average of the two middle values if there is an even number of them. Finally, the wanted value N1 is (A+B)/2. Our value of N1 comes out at 188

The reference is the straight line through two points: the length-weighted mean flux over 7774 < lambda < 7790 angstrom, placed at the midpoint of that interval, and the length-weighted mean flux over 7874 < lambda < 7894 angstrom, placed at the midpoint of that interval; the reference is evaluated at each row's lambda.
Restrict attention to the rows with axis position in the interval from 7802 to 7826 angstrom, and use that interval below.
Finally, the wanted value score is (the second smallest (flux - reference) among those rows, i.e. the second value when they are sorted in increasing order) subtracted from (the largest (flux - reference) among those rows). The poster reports 35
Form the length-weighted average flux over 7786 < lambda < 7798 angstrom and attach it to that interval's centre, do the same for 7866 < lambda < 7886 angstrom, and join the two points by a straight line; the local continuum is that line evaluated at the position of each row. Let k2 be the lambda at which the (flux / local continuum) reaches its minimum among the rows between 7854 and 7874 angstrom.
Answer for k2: 7860.0 angstrom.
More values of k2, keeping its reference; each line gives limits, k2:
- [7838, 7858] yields 7844.0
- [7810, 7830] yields 7824.0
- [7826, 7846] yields 7844.0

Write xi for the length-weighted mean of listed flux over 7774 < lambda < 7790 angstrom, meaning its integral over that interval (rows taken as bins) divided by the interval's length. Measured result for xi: 192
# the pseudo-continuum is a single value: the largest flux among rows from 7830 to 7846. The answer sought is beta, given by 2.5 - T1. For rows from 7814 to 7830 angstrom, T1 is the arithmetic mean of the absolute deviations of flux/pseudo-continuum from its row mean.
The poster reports 2.41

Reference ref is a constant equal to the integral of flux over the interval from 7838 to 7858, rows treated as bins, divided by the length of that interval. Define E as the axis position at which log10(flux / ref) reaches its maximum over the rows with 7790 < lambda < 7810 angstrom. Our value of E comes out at 7800.0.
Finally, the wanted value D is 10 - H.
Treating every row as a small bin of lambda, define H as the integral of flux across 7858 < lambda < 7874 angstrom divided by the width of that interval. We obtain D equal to -201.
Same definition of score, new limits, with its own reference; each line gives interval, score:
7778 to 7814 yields 42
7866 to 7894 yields 72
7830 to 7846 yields 22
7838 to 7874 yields 68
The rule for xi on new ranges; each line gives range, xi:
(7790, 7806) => 181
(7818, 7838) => 178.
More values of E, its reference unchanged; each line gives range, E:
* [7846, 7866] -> 7864.0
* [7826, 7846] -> 7840.0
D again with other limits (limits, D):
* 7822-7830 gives -148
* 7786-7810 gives -174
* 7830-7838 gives -177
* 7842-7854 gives -167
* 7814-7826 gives -171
